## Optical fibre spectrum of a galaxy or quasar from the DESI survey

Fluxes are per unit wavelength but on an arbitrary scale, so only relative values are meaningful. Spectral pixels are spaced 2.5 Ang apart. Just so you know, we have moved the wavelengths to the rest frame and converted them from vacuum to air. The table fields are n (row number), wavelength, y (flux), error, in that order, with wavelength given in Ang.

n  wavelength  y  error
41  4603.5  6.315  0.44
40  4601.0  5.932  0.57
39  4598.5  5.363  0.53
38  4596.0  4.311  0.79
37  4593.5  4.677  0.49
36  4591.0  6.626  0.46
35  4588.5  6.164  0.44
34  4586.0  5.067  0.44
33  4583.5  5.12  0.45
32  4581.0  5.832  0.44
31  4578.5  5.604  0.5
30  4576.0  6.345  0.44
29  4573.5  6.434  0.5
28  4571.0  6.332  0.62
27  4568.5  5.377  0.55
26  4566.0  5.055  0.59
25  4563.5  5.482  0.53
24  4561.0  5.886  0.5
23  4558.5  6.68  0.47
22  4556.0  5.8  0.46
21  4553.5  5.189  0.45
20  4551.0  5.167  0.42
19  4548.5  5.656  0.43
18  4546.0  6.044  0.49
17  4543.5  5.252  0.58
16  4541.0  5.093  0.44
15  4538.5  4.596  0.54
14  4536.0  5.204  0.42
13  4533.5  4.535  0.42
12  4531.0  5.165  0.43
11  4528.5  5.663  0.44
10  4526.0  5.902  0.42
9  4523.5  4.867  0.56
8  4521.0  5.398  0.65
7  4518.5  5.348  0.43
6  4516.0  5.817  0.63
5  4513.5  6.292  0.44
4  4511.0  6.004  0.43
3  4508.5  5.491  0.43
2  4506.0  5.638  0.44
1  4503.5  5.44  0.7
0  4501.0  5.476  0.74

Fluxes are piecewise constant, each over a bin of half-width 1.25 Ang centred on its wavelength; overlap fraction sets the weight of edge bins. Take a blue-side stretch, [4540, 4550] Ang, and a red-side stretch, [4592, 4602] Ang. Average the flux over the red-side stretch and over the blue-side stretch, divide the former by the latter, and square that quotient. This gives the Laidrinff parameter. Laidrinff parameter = 0.85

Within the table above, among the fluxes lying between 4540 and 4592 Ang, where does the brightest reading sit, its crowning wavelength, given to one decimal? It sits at 4558.5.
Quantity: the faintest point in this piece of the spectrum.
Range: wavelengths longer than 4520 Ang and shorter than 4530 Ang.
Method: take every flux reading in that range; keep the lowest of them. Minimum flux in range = 4.867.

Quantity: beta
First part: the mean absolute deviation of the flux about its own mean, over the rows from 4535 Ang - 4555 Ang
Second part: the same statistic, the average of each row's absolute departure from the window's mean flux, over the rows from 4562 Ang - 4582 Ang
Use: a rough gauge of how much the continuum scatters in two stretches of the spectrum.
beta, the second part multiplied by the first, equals 0.123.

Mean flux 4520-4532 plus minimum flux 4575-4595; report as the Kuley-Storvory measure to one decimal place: 10.1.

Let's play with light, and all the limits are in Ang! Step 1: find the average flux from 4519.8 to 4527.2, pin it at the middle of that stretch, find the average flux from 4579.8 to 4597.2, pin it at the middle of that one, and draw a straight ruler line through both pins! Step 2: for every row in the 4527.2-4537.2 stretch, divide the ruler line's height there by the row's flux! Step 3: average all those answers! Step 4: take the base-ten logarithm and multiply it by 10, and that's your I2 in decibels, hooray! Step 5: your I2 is 0.2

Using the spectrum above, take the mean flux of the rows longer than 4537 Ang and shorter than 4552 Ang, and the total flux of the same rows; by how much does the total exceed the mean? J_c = 27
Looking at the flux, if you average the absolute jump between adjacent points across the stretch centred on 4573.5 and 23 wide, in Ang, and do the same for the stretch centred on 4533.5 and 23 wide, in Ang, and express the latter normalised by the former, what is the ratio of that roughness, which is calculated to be 1.21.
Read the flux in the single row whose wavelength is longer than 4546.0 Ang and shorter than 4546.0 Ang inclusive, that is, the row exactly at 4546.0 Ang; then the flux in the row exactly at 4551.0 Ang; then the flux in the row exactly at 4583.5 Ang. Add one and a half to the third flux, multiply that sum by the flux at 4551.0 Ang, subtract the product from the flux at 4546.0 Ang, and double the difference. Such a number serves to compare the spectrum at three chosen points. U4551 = -56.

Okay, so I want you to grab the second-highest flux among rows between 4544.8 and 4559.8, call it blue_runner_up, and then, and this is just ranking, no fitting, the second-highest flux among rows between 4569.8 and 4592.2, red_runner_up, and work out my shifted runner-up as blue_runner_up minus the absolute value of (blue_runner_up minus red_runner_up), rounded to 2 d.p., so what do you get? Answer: 5.65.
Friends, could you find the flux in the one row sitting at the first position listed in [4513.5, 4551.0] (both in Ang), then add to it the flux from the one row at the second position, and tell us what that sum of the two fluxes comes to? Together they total 11.5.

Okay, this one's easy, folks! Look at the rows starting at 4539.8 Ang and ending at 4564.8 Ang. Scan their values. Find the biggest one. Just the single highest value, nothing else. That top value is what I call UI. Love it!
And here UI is 6.68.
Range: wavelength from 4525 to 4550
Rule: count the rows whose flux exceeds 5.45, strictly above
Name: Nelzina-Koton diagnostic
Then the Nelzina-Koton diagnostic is 4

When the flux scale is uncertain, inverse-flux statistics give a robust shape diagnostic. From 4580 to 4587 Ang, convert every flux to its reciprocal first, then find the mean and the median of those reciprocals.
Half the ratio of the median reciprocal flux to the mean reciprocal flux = 0.519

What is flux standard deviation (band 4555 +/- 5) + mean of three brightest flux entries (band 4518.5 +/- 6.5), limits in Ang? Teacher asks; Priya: 6.5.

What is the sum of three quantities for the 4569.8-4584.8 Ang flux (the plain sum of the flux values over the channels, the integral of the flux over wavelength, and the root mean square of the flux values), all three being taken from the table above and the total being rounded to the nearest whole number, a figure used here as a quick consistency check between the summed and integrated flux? 131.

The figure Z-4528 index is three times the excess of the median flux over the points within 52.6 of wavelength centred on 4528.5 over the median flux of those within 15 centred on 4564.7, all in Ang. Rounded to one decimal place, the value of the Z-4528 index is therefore -0.9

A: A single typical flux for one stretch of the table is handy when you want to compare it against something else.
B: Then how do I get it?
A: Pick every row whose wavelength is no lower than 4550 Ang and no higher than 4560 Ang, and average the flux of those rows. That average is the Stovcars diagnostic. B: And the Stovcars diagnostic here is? 5.7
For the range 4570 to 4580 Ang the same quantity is 6.2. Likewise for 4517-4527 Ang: 5.4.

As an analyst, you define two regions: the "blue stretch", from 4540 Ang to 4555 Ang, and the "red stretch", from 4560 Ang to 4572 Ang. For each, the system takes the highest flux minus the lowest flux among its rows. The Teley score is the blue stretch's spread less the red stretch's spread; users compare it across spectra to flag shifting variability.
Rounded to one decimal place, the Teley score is -0.3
